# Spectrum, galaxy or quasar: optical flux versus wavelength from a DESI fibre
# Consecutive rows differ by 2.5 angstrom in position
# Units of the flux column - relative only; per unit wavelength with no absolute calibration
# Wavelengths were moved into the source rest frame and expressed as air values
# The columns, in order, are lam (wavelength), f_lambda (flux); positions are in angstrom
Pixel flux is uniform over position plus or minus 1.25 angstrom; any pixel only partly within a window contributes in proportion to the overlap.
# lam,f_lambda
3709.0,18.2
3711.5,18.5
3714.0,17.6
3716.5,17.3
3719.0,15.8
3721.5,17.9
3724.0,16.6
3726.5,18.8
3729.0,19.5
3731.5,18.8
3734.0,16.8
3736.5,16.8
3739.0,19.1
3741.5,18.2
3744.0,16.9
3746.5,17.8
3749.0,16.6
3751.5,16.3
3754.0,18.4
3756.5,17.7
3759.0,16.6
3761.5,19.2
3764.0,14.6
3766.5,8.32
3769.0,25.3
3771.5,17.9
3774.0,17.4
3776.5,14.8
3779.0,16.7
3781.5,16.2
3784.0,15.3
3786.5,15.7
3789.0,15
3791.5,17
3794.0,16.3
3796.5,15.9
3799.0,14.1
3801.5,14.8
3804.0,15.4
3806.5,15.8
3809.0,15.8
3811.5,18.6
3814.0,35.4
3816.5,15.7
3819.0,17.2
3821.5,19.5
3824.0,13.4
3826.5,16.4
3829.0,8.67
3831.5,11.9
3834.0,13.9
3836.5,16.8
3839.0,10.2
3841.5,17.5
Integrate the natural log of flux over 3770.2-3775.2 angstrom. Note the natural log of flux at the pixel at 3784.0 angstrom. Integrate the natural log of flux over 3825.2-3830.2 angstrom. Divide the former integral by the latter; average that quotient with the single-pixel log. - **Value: 1.94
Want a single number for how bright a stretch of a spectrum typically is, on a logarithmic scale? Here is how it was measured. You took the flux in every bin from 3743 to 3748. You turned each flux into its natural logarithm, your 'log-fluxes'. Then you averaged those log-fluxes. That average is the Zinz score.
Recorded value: 2.85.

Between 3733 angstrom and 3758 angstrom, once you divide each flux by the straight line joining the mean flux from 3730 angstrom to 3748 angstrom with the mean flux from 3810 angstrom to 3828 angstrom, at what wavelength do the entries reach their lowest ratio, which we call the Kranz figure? 3751.5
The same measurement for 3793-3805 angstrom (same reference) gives 3799.0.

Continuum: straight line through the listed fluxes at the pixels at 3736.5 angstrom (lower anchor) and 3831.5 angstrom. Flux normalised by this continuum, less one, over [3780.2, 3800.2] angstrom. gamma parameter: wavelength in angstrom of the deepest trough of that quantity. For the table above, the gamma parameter 3799.0 angstrom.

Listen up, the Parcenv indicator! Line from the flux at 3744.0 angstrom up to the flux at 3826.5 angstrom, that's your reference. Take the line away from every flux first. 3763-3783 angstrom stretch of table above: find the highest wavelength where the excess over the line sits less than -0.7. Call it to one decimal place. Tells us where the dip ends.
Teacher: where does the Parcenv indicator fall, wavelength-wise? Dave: 3776.5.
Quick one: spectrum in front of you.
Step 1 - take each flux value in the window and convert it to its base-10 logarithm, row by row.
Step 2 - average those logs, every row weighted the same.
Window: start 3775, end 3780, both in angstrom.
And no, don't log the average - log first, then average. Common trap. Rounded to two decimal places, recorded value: 1.20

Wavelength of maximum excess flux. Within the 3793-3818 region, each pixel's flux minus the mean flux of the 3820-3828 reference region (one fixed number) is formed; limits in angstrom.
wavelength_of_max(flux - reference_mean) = 3814.0 angstrom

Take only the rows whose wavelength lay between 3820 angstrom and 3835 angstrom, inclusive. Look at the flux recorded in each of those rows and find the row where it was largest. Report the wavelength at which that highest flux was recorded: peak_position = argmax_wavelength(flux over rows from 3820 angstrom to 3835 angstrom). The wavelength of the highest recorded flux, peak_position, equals 3821.5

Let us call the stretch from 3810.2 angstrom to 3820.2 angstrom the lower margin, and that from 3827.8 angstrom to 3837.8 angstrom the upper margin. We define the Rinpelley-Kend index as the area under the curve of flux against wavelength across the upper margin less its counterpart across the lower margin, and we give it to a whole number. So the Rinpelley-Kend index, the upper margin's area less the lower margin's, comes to -89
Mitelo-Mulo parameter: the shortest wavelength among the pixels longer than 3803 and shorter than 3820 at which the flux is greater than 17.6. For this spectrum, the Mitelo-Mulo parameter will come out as 3811.5 angstrom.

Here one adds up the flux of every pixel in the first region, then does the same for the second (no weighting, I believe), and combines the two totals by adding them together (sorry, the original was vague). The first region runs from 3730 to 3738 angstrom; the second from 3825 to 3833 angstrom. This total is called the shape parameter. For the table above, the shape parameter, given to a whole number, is 89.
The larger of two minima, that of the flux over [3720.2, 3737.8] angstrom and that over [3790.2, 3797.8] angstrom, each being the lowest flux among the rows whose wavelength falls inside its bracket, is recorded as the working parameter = 16.6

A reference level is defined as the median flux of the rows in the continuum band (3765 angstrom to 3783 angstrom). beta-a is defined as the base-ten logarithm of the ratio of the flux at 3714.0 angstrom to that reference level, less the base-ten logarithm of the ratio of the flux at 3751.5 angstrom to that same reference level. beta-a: 0.03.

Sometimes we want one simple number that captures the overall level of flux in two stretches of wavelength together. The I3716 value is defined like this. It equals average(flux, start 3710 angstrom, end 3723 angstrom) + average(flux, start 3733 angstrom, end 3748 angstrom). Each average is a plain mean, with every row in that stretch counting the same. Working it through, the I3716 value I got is 35.0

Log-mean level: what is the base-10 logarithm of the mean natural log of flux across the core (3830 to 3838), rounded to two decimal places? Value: 0.42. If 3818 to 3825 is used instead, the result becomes 0.45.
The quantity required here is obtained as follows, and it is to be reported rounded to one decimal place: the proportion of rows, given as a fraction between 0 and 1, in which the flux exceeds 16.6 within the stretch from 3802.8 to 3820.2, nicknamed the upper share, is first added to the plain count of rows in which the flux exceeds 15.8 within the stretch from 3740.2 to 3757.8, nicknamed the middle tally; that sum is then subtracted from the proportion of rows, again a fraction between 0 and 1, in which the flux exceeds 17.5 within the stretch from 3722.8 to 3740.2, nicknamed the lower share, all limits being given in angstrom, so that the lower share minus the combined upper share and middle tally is -6.9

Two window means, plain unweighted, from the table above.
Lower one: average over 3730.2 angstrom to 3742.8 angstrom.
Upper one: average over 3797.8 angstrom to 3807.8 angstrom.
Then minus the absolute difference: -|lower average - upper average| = -2.9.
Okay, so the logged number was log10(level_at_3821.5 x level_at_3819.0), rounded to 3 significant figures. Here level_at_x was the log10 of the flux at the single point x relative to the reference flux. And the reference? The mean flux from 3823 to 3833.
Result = -1.59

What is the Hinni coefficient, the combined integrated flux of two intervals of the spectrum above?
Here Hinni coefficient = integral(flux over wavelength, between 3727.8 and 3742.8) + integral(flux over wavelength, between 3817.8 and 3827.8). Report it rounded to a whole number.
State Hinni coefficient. 439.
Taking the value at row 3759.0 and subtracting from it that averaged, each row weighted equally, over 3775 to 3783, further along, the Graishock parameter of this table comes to 0.7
